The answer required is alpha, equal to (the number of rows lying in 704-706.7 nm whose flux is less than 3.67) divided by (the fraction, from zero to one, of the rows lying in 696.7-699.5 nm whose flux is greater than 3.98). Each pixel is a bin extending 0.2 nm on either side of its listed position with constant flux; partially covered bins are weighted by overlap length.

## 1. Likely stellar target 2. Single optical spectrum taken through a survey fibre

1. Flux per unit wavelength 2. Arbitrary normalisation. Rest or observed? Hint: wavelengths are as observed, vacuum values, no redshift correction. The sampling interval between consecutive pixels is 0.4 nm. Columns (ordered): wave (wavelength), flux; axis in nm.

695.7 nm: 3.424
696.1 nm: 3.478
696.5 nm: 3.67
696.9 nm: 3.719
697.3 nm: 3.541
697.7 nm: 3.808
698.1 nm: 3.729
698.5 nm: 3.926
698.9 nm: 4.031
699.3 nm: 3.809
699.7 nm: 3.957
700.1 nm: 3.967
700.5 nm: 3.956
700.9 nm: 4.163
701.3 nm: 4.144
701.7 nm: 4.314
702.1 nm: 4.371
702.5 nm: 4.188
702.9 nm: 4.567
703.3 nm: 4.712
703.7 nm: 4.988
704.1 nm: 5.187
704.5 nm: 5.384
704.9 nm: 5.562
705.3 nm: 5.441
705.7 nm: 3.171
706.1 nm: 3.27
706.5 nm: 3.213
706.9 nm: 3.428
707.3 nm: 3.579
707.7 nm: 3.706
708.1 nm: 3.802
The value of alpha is 21.0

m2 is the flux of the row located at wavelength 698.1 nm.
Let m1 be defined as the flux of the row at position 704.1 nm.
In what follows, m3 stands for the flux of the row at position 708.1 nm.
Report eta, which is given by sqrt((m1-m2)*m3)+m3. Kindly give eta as 6.2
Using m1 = 5.187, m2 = 3.729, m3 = 3.802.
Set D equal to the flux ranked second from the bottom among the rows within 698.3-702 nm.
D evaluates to 3.926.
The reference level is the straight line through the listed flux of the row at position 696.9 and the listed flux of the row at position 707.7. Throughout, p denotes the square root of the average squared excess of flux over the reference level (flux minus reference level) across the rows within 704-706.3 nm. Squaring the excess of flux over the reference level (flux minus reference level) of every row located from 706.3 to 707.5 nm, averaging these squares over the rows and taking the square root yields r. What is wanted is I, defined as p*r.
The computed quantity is 0.47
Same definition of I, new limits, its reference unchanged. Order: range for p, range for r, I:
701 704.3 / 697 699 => 0.18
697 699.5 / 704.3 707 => 0.21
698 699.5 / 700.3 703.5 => 0.12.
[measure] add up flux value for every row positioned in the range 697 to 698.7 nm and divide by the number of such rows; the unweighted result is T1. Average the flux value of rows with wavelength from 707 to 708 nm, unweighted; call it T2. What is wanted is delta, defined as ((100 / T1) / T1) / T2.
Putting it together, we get 2.0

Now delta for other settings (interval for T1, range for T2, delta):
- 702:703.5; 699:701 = 1.3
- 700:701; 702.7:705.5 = 1.2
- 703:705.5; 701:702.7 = 0.9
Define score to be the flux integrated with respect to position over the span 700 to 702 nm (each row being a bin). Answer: 8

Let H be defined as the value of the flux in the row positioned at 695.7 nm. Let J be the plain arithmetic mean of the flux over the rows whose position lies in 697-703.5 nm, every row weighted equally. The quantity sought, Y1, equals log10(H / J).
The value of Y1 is -0.08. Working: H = 3.424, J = 4.1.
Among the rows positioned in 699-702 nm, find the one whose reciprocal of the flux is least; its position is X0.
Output 701.7 nm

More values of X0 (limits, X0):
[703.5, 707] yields 704.9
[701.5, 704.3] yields 704.1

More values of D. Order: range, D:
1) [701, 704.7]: 4.188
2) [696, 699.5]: 3.541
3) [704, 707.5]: 3.213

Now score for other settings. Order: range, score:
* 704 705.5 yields 8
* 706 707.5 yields 5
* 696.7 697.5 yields 3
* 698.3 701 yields 11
